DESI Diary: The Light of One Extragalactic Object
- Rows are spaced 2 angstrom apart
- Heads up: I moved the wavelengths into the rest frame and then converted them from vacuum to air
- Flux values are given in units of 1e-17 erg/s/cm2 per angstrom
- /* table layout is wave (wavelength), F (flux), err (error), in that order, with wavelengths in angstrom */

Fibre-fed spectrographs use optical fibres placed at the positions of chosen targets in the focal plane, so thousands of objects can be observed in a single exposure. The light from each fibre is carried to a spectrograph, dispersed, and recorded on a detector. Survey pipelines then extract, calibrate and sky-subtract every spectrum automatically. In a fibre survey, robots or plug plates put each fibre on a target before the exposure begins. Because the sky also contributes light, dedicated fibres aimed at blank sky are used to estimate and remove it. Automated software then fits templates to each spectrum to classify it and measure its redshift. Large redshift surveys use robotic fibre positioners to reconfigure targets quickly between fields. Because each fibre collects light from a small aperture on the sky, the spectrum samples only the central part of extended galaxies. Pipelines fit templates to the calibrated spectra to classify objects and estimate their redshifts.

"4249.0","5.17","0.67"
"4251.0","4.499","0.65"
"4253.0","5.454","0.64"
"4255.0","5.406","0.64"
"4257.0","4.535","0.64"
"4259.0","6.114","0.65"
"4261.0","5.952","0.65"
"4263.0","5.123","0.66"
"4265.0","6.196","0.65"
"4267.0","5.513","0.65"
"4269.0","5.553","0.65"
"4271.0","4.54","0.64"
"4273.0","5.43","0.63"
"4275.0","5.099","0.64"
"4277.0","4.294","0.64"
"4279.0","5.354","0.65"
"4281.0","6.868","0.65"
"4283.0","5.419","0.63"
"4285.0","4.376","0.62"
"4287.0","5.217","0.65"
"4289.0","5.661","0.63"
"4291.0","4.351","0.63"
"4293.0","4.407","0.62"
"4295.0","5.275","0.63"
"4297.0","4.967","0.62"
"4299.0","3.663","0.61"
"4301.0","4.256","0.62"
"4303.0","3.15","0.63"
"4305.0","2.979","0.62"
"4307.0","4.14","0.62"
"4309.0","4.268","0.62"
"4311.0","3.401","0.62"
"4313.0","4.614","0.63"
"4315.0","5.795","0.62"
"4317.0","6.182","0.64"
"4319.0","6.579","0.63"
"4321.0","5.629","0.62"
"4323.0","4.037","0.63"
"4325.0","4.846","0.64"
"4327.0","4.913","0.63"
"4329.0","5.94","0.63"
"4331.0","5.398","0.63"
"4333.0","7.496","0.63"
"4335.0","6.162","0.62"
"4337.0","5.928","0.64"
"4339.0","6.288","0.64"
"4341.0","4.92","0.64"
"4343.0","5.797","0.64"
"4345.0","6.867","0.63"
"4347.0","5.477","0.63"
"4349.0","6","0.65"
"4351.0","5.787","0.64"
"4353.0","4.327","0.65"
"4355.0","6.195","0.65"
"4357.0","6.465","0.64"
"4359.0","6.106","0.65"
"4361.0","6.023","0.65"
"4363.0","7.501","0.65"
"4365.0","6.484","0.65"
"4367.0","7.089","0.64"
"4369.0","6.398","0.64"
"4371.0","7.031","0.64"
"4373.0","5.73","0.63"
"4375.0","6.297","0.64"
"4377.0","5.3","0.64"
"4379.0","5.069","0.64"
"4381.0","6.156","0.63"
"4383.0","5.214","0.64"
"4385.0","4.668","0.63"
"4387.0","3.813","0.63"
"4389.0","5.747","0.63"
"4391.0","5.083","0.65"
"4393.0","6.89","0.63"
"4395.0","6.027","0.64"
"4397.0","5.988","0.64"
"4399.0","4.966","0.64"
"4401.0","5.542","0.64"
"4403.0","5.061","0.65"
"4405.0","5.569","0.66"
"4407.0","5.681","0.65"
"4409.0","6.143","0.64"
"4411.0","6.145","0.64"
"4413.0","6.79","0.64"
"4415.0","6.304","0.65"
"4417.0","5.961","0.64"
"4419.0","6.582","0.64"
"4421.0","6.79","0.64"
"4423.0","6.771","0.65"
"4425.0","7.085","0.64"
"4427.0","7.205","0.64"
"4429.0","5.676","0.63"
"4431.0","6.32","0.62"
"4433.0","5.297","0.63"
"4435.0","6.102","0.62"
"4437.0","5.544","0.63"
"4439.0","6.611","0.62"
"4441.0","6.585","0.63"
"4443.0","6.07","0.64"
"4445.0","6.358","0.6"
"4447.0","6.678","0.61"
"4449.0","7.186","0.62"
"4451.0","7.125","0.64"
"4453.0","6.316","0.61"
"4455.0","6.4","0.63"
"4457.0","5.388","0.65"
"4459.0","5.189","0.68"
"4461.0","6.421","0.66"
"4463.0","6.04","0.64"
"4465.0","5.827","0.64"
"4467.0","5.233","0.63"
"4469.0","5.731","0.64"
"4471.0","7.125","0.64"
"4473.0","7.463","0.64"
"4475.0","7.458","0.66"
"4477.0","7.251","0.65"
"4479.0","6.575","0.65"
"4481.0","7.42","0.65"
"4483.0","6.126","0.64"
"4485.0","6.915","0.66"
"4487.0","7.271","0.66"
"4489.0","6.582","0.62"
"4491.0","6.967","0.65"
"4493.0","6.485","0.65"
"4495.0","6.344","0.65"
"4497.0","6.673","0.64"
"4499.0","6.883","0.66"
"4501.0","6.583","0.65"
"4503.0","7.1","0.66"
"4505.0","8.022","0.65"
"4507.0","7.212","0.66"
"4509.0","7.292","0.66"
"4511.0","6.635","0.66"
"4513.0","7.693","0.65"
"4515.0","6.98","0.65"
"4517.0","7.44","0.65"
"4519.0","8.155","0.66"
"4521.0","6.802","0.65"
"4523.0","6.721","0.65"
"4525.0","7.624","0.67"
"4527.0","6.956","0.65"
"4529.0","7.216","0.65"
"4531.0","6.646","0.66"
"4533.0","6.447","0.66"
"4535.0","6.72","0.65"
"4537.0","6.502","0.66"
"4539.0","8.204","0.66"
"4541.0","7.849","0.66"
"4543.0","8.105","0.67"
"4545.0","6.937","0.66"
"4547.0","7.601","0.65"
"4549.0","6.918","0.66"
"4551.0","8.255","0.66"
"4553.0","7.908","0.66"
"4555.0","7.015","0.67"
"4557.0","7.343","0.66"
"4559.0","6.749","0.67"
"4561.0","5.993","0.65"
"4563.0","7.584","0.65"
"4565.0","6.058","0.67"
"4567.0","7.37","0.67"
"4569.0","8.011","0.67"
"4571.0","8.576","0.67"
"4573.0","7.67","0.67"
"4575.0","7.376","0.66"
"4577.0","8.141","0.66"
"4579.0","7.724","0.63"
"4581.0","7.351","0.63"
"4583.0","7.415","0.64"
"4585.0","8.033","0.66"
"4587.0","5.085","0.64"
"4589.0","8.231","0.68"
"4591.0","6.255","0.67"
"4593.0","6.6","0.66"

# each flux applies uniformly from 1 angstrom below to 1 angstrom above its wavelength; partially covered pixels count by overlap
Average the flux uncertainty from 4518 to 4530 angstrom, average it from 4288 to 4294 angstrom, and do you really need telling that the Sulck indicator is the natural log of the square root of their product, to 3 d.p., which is -0.445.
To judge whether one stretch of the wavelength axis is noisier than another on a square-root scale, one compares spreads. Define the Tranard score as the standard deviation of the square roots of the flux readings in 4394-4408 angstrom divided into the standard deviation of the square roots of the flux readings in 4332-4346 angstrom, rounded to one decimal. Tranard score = 1.9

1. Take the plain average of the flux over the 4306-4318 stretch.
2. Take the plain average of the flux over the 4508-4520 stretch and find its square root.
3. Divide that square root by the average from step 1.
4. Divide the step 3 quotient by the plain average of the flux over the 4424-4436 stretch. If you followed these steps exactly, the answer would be 0.091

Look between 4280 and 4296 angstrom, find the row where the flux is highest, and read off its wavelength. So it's 4281.0 angstrom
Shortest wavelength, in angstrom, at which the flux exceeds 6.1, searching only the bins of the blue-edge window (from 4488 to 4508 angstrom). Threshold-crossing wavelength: 4489.0 angstrom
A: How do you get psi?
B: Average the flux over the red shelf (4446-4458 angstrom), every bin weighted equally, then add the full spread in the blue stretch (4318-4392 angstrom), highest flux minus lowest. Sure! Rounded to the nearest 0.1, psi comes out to 10.2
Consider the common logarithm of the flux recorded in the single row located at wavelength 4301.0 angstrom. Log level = 0.629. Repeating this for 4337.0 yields 0.773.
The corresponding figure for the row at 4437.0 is 0.744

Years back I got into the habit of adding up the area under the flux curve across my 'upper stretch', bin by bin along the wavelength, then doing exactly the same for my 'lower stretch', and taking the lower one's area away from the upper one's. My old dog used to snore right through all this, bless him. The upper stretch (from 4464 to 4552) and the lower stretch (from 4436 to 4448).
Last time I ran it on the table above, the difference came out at 542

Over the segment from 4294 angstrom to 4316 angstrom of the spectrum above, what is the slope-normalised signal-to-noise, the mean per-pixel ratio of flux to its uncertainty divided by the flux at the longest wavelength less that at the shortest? 13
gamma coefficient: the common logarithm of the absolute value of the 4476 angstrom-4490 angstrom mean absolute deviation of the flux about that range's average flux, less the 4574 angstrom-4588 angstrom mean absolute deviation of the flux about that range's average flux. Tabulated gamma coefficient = -0.60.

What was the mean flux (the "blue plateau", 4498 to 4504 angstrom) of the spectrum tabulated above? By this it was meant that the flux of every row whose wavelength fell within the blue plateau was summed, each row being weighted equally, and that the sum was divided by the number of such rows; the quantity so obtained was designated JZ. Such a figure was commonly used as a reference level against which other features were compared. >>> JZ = 6.9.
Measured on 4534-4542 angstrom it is 7.3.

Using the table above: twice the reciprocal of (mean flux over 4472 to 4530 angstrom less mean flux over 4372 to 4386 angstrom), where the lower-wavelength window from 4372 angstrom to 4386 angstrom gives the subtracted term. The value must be 1.3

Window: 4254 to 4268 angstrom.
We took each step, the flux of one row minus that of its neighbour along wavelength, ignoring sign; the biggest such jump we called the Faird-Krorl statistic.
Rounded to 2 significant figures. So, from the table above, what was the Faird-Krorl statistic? 1.6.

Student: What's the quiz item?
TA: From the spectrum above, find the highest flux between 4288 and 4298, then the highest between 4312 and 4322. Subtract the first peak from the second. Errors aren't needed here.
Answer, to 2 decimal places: 0.92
